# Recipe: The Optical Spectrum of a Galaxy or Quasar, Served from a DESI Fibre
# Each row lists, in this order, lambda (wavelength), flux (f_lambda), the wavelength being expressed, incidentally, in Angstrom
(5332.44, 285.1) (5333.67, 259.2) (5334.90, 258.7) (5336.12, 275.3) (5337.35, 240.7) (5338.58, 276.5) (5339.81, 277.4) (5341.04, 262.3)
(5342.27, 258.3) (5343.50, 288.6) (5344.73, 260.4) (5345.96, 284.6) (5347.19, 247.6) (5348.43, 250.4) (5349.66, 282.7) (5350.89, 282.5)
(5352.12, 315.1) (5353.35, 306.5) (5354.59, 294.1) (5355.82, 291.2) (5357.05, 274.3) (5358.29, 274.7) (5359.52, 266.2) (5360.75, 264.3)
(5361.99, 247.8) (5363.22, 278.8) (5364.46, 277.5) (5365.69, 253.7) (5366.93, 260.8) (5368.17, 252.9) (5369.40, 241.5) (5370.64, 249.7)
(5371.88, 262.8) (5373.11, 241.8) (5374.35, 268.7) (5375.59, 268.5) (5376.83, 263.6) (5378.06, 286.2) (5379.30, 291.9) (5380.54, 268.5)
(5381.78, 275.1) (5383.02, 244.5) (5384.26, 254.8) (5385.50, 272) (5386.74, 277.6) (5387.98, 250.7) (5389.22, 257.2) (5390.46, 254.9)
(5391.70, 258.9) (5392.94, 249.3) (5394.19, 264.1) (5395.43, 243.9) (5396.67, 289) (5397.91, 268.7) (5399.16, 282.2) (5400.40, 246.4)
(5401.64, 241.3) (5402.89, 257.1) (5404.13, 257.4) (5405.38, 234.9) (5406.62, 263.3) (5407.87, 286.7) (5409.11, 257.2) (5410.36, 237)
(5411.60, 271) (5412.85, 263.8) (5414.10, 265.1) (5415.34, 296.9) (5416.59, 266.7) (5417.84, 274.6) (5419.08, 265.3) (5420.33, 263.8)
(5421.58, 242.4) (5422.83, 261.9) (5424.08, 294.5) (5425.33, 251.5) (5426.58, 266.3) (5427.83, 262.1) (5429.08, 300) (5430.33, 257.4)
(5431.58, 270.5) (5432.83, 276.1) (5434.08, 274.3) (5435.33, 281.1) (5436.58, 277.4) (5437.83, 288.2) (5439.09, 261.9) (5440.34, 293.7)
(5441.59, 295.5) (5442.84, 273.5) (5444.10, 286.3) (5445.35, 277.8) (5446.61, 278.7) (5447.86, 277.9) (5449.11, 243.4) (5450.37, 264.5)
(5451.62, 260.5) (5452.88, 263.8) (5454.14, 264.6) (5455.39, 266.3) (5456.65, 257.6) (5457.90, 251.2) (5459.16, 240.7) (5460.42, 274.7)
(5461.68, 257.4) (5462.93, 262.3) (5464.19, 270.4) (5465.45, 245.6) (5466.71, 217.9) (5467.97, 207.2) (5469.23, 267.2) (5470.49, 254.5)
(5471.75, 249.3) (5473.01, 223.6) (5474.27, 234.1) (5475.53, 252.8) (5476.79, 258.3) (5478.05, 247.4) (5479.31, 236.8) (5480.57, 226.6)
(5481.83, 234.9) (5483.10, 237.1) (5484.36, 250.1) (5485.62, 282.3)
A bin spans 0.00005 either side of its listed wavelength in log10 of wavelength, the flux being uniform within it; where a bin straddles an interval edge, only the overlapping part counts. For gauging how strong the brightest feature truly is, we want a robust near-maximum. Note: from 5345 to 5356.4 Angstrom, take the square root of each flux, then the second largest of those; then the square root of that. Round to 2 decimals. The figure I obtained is 4.18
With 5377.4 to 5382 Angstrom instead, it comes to 4.11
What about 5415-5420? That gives 4.07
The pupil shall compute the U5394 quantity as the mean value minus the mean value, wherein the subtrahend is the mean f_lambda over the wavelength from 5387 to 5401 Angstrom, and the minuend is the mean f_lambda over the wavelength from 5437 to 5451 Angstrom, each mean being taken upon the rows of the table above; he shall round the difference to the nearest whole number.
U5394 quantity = 16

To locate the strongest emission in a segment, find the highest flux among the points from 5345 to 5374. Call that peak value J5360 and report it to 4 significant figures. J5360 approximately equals 315.1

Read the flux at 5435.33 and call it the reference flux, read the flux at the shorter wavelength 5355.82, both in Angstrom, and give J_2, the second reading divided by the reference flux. 1.04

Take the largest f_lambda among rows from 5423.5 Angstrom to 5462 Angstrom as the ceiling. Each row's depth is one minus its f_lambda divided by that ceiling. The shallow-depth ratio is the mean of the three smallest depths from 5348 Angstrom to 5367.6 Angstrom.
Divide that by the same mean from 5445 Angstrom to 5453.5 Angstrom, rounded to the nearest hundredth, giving -0.24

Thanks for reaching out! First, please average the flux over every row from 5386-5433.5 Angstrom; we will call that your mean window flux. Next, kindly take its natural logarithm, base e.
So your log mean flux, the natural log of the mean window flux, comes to 5.58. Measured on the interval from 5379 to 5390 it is 5.58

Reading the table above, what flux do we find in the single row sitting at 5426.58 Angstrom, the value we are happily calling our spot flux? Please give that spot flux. 266.3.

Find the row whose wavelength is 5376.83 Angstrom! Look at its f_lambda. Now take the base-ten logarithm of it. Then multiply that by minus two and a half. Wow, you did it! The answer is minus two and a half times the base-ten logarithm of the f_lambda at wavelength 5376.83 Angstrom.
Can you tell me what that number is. -6.05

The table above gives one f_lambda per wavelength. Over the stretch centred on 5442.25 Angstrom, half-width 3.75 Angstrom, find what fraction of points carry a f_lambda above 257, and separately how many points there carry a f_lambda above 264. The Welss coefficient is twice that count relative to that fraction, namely 10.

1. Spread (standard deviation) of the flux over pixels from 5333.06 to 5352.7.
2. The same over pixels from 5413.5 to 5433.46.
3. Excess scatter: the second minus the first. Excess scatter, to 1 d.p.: -2.9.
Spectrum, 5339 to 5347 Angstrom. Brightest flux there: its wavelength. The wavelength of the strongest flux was 5343.50 Angstrom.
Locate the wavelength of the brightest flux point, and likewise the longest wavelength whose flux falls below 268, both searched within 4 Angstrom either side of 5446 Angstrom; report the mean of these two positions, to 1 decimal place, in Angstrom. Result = 5446.6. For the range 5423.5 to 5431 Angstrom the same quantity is 5429.7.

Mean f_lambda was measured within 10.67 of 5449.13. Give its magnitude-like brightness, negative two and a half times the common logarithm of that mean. -6.07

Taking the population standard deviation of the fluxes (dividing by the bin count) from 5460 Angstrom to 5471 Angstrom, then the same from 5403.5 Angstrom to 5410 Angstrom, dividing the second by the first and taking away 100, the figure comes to -99.3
